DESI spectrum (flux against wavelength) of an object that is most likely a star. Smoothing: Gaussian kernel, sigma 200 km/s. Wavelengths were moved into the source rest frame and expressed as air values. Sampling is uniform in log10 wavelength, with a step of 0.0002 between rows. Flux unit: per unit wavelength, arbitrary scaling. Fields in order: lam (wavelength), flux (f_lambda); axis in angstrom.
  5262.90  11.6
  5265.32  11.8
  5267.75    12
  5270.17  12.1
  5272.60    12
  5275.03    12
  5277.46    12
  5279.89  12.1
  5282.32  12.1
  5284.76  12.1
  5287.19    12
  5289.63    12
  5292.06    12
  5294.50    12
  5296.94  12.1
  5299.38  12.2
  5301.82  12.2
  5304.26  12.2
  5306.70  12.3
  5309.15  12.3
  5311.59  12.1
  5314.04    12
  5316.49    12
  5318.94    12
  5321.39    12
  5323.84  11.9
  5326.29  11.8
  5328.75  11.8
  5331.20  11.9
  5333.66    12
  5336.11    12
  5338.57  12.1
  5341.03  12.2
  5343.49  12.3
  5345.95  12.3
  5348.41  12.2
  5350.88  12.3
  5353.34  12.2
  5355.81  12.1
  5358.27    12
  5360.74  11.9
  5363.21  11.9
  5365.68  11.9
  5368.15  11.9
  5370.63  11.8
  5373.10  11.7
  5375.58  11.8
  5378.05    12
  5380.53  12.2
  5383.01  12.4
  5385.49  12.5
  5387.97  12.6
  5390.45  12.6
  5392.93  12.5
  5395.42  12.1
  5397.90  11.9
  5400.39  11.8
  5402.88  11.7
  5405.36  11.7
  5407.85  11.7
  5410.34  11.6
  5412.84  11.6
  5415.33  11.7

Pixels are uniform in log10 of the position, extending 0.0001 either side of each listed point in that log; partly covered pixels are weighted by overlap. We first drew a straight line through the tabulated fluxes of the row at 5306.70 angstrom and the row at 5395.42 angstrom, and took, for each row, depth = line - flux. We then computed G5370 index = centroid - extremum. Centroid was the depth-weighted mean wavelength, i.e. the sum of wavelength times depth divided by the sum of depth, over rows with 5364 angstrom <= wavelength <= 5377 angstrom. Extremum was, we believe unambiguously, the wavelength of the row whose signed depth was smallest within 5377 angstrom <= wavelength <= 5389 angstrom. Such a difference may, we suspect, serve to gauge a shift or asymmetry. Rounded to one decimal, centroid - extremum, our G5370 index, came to -16.8 angstrom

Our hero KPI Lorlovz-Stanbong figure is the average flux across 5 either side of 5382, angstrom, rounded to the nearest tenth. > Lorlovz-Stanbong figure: 12.3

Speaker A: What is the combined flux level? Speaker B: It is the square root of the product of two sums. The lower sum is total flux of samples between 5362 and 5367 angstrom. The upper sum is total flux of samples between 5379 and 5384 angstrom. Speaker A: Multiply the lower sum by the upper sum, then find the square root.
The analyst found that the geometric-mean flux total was 24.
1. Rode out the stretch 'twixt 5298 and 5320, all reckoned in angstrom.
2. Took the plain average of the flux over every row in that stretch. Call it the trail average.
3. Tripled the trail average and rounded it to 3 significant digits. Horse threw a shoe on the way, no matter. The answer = 36.4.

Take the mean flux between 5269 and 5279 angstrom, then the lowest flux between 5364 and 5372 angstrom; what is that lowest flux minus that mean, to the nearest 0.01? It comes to -0.22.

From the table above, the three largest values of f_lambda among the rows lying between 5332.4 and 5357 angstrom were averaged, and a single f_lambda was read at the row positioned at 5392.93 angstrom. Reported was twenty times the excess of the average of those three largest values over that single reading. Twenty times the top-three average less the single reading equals -4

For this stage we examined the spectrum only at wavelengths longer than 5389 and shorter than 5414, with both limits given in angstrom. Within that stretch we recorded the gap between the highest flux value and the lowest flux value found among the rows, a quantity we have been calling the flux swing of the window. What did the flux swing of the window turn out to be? 1.0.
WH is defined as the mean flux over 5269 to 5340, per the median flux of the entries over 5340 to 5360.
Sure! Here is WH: 0.99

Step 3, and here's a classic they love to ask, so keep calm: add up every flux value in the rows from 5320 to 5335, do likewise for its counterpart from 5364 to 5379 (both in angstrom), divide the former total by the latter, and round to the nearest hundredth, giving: 1.00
